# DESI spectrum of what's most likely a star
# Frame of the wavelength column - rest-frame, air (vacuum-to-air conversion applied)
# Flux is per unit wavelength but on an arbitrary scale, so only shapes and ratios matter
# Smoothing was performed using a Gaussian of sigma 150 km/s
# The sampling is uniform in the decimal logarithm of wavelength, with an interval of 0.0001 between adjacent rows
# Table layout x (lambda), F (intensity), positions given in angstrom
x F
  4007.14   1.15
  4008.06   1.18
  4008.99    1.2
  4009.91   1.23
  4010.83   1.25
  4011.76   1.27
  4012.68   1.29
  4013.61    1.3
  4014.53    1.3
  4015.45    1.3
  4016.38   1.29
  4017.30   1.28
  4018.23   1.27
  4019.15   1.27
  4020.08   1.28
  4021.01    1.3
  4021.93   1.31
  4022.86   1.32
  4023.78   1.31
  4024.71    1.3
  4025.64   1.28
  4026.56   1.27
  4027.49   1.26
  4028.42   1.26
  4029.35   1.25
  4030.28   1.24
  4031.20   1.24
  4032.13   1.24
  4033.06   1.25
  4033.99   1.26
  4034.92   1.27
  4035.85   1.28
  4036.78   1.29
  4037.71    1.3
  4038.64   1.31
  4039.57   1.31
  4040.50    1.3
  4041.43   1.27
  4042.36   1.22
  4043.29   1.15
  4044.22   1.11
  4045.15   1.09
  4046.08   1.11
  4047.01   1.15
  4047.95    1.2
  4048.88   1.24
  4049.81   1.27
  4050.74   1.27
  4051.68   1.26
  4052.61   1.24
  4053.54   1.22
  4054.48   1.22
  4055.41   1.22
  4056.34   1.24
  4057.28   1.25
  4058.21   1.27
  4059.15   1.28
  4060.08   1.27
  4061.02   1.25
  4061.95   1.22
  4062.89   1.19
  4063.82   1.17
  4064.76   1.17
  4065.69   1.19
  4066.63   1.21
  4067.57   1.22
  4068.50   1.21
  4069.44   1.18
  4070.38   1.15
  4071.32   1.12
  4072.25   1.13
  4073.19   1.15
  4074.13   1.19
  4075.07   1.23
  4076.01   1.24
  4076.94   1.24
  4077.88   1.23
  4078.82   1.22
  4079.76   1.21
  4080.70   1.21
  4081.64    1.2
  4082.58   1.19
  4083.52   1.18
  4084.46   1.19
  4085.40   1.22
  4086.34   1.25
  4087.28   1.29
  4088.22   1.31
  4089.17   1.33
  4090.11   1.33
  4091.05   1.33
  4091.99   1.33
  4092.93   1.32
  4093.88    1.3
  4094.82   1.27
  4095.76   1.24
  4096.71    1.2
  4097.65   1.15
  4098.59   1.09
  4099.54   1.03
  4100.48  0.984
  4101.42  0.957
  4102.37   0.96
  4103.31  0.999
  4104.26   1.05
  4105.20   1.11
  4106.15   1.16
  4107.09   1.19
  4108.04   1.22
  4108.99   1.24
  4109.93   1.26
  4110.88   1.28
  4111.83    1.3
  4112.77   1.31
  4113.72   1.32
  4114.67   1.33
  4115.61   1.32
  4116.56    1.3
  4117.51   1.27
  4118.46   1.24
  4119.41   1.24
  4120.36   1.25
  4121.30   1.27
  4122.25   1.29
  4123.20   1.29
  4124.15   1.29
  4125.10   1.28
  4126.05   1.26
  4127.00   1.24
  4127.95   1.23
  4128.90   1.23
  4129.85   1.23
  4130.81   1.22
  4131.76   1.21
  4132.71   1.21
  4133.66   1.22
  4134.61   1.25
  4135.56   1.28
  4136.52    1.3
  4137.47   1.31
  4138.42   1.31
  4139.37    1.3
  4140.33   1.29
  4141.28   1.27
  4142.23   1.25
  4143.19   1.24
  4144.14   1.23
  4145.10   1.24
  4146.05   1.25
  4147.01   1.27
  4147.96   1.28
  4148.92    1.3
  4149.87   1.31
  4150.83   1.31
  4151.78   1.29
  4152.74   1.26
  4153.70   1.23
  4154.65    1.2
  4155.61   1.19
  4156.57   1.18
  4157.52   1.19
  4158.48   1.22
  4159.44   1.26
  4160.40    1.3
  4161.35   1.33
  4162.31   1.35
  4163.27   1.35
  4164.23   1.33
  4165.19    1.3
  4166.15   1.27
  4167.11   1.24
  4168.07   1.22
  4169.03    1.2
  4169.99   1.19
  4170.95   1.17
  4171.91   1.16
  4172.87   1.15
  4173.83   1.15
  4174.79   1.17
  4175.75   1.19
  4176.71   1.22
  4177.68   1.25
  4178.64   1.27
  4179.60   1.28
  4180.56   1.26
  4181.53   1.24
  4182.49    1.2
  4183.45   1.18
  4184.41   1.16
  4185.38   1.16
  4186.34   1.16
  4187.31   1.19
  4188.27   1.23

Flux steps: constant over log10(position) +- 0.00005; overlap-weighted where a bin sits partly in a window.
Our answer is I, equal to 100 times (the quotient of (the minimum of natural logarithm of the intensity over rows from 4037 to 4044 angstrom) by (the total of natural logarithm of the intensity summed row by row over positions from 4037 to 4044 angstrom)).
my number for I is 9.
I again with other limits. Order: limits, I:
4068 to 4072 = 19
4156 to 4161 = 16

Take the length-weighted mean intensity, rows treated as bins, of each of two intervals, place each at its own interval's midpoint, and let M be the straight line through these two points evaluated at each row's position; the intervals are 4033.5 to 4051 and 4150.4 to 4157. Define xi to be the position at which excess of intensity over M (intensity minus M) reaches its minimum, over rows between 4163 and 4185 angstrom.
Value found 4173.83 angstrom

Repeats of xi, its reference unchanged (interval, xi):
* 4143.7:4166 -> 4156.57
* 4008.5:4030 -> 4008.99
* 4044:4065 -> 4045.15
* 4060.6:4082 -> 4071.32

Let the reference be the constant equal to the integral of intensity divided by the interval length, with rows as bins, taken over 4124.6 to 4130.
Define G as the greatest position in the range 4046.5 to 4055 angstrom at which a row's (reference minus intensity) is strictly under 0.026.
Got 4052.61 angstrom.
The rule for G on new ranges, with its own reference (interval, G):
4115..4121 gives 4120.36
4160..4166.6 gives 4166.15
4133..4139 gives 4138.42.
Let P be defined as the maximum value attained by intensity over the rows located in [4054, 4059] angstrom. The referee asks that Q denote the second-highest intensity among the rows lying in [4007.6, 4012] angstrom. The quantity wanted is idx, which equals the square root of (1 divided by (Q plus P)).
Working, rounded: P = 1.27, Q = 1.25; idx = 0.630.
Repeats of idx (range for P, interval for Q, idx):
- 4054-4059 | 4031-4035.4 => 0.629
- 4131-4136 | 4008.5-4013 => 0.626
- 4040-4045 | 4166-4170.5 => 0.627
